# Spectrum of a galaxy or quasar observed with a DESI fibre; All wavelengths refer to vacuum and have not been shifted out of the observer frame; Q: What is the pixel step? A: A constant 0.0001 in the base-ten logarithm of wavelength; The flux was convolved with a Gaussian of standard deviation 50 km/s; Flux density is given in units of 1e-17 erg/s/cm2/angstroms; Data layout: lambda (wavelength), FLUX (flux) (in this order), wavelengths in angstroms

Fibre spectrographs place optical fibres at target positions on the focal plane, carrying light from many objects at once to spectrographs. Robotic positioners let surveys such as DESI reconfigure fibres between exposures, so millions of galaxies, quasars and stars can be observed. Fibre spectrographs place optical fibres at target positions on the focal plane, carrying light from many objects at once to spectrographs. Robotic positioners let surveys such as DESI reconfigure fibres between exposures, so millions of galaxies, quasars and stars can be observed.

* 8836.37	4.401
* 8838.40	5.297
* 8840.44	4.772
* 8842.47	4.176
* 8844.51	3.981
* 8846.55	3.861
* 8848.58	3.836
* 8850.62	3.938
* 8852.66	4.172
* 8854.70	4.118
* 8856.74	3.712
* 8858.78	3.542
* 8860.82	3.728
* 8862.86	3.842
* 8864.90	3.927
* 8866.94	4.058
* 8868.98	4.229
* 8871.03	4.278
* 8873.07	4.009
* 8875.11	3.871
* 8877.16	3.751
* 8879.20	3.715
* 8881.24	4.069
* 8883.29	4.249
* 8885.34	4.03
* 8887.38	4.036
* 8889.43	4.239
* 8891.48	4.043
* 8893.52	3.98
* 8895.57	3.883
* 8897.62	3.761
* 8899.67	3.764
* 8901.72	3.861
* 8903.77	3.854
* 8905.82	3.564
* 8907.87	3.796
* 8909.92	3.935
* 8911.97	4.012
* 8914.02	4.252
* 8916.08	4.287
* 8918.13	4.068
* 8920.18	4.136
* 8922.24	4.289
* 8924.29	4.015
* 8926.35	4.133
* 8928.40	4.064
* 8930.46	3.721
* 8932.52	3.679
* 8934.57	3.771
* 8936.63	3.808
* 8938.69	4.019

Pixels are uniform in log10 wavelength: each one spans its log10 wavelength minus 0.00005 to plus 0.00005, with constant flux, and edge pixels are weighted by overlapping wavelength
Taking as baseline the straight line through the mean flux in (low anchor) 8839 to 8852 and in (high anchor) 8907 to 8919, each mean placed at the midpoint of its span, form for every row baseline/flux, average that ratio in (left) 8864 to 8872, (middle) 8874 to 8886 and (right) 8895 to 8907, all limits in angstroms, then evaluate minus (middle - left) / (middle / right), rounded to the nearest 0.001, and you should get -0.045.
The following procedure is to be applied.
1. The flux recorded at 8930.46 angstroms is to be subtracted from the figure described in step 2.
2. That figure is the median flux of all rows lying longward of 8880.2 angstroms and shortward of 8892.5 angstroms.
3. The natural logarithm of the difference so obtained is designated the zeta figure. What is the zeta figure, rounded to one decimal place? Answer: -1.1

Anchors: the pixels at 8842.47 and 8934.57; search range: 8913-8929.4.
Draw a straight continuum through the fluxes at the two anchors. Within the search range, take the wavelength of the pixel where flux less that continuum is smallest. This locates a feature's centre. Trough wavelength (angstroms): 8924.29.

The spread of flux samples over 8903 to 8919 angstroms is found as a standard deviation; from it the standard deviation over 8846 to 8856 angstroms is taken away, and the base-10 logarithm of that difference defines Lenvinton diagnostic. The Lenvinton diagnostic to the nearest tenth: -1.1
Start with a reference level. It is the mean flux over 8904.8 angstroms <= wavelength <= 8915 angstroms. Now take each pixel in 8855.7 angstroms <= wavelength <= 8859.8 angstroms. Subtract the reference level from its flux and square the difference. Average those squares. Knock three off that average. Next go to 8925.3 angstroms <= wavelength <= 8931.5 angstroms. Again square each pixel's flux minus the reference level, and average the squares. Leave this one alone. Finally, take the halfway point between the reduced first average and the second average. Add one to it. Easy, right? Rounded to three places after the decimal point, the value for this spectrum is -0.438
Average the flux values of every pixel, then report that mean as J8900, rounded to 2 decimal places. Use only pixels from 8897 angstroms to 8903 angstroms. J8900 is 3.80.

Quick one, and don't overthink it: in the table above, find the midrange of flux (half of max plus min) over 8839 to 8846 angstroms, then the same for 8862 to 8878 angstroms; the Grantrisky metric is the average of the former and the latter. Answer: 4.20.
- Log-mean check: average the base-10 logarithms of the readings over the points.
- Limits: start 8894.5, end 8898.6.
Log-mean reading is 0.582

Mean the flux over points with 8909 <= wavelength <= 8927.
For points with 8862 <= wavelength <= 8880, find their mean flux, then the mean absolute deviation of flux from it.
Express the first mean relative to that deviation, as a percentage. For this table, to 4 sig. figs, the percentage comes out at 2592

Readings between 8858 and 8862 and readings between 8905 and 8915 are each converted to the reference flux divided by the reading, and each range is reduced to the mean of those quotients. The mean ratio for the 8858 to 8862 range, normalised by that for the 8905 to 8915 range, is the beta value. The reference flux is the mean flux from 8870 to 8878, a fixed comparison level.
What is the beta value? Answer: 1.07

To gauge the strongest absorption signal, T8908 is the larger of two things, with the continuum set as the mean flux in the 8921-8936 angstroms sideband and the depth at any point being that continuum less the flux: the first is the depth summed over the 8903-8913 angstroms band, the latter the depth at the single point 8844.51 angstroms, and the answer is 0.6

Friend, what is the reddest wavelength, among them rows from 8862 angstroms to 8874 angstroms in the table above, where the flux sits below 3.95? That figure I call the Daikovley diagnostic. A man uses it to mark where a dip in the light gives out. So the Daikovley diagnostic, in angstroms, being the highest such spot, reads 8864.90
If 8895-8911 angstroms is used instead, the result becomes 8909.92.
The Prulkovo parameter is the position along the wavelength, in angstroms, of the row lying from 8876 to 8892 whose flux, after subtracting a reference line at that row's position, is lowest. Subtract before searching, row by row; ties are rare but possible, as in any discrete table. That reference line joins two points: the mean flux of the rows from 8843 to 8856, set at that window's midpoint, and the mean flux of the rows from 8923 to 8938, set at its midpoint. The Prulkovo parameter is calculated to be 8879.20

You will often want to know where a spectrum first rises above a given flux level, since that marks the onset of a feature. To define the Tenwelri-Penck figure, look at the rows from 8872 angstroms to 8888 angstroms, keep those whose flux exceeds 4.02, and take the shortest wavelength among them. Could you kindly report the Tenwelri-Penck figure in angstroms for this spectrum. 8881.24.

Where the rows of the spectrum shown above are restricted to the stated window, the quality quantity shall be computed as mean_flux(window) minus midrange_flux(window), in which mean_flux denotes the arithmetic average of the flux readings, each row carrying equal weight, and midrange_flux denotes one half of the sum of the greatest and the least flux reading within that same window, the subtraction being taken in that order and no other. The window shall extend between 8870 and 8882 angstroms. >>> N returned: -0.05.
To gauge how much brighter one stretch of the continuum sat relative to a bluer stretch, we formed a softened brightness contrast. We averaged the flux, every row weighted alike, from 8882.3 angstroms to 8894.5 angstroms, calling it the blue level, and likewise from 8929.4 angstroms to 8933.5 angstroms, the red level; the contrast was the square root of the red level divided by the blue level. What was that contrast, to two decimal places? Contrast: 0.95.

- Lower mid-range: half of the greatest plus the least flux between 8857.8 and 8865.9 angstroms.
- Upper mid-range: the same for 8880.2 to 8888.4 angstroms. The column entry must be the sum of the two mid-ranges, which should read 7.87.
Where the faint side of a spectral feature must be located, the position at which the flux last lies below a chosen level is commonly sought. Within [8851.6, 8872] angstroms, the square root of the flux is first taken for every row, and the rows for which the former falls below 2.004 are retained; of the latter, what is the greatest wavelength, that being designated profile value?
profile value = 8864.90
